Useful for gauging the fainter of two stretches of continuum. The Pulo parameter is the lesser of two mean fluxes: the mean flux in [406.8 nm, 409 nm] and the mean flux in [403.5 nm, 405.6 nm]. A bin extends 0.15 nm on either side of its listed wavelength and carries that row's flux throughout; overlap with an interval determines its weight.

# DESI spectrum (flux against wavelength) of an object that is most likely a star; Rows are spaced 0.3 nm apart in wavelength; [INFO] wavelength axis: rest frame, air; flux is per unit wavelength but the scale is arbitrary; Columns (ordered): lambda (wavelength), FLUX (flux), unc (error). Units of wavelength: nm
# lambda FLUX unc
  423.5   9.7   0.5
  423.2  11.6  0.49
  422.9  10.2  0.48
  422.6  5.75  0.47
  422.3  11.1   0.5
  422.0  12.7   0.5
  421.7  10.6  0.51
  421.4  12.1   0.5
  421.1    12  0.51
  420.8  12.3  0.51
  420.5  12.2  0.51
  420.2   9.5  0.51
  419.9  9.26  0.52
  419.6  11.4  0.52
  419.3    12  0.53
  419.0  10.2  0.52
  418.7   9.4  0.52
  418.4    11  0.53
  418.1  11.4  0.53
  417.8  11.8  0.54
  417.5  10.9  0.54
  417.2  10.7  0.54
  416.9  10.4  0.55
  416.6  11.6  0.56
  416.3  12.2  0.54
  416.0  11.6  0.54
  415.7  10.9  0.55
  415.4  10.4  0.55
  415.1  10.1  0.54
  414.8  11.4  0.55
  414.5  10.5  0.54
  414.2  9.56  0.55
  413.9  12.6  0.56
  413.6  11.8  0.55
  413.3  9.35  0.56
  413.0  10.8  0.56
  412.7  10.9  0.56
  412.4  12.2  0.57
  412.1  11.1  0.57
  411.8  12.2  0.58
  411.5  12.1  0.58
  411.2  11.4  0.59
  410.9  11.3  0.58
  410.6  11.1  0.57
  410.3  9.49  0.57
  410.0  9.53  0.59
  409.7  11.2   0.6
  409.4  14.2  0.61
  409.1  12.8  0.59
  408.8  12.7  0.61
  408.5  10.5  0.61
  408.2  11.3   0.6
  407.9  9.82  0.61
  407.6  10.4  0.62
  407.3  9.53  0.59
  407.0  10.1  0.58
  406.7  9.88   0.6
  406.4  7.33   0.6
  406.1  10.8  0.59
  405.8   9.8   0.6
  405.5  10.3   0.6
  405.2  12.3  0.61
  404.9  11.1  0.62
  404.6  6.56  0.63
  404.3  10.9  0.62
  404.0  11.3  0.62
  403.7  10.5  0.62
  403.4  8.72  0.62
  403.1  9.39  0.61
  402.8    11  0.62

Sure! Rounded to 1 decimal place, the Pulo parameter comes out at 10.4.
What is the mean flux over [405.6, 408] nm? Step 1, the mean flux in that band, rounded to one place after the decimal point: 9.7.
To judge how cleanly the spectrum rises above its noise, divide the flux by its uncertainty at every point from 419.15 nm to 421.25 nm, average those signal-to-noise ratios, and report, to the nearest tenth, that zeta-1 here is 21.8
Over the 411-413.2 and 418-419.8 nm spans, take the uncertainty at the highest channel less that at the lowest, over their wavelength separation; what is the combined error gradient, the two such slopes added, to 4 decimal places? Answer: -0.0233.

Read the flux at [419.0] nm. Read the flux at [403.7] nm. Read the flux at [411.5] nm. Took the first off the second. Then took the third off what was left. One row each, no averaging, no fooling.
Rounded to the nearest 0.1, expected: -11.8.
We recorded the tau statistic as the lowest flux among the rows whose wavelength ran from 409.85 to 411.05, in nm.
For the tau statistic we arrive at 9.49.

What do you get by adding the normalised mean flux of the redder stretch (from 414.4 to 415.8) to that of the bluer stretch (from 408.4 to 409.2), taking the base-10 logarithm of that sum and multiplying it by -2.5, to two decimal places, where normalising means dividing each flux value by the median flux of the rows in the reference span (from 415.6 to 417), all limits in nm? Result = -0.73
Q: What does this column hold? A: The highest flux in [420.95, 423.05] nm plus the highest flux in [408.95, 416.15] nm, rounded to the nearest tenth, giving 26.9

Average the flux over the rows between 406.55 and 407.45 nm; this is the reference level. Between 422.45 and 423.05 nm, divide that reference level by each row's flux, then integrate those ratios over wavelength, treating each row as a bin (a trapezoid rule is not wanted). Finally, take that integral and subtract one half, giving 0.30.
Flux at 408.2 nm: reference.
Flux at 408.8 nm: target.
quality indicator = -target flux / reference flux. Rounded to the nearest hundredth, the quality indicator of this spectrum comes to -1.12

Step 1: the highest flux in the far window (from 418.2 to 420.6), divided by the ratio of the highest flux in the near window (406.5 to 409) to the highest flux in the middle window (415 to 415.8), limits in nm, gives 10.5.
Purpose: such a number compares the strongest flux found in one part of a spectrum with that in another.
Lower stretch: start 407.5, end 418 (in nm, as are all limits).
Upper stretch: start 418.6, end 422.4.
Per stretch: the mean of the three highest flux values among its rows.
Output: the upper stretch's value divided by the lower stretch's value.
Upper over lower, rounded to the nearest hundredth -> 0.94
